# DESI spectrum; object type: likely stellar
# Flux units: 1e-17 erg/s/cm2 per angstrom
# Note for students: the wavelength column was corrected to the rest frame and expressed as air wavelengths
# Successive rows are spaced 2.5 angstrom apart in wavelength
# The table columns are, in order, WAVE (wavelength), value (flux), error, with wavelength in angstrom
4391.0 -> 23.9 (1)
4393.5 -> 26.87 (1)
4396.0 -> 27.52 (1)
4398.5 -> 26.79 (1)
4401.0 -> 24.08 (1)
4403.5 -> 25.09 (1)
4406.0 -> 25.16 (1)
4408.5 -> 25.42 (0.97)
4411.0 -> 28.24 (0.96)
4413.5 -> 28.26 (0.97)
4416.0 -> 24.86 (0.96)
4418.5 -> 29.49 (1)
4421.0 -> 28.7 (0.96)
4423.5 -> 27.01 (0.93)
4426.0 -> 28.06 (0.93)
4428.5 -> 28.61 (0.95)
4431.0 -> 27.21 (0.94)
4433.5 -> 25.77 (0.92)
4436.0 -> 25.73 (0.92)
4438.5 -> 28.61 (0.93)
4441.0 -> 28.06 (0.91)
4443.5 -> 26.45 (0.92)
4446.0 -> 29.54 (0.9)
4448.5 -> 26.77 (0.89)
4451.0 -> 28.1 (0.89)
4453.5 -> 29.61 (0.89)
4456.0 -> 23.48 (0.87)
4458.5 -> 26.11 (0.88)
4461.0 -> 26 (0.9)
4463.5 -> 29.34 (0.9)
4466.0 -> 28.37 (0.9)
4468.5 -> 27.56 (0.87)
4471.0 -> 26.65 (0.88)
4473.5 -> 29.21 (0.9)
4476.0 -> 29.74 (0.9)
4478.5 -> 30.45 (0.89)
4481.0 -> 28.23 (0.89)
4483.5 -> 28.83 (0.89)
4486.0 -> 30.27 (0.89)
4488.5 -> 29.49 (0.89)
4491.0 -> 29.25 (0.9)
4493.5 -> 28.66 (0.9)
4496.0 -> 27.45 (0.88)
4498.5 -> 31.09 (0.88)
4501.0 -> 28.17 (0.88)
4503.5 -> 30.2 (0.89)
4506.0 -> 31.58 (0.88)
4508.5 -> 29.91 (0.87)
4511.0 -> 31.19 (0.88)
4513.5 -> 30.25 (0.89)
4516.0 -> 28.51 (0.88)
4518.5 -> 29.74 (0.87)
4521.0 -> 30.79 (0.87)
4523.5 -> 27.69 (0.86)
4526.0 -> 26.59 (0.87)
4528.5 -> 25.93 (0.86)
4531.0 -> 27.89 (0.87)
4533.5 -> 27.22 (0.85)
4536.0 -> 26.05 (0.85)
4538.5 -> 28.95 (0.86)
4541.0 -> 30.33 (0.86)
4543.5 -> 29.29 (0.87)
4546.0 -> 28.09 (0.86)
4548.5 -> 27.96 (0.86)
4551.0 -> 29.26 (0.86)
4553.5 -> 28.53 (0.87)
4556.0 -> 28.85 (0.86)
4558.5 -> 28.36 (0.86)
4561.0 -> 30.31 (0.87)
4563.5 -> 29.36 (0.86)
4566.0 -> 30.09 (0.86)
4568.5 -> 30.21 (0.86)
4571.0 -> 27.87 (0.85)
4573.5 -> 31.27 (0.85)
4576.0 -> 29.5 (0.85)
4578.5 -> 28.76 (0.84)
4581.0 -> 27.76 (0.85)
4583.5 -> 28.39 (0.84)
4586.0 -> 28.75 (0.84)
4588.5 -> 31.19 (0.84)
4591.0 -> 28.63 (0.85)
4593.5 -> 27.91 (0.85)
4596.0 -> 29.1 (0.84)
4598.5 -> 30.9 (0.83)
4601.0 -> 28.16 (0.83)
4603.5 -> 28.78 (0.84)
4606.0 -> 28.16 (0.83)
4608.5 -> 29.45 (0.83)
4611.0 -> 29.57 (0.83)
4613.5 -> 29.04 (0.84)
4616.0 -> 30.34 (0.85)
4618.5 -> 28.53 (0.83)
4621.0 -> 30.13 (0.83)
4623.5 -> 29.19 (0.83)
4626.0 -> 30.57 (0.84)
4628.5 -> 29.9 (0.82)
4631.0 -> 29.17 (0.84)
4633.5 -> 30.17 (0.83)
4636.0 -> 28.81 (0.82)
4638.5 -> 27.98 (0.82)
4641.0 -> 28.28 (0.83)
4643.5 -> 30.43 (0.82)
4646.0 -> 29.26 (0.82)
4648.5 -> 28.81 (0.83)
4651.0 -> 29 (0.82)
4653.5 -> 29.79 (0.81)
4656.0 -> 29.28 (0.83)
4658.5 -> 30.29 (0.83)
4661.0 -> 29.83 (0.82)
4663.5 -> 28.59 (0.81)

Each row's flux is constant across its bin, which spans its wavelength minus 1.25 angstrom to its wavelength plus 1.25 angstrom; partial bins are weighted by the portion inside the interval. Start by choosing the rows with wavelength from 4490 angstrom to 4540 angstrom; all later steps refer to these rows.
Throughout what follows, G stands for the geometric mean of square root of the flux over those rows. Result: 5.367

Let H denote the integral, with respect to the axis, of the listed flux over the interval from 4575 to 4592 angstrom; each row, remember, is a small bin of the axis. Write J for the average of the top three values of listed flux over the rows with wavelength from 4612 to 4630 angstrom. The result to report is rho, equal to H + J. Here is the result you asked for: 523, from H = 493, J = 30.3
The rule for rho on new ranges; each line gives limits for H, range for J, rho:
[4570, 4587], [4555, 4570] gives 522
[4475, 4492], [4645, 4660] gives 531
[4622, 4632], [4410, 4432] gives 326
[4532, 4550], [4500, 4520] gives 540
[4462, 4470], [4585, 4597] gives 256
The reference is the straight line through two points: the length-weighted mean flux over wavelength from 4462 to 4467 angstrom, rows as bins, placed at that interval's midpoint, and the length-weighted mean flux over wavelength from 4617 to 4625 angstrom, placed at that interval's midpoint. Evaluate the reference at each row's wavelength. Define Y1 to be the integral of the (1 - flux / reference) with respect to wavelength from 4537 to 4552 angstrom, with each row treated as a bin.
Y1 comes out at 0.1 angstrom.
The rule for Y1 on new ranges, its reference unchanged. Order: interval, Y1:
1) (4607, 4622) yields -0.1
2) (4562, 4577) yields -0.3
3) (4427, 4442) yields 0.7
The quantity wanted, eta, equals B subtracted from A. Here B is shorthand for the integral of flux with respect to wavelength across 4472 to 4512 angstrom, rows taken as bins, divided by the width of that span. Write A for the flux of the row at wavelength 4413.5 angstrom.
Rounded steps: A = 28.26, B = 29.6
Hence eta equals -1.3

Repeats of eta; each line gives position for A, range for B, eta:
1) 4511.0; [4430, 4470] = 3.9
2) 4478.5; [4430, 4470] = 3.2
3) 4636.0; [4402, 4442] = 1.7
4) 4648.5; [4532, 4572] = 0.0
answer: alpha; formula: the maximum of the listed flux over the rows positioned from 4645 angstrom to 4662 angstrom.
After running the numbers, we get 30.29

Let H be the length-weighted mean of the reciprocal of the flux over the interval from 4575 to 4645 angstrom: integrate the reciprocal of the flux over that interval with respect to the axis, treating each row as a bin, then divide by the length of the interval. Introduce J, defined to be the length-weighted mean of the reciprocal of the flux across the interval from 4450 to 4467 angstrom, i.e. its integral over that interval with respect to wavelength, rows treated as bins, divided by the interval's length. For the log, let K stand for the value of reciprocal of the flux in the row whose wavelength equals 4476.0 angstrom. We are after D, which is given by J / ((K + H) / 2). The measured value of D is 1.087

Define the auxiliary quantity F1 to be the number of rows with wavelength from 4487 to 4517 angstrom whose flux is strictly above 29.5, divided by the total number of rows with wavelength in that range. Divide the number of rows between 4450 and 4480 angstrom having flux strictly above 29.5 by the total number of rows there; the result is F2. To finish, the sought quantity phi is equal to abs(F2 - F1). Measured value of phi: 0.25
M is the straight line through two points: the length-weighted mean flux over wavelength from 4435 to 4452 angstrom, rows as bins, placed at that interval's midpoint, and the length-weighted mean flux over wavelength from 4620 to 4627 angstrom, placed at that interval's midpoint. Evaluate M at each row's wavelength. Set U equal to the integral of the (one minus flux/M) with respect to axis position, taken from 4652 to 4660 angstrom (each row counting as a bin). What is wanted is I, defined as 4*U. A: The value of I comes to 0.6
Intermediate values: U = 0.16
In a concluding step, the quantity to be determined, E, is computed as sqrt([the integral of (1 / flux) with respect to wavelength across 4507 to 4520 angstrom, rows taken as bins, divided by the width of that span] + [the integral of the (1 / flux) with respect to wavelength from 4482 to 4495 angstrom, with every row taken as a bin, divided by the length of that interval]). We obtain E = 0.260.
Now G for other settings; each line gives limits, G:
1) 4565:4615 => 5.400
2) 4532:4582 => 5.374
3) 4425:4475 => 5.236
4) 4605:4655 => 5.415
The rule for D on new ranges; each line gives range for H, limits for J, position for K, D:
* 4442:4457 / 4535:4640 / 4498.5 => 0.998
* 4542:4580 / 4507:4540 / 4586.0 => 1.018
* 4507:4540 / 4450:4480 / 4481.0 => 1.021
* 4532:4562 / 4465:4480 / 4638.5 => 0.988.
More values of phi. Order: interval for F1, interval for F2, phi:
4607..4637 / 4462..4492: 0.25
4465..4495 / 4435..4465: 0.08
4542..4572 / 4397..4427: 0.25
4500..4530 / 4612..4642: 0.17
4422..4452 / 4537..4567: 0.17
